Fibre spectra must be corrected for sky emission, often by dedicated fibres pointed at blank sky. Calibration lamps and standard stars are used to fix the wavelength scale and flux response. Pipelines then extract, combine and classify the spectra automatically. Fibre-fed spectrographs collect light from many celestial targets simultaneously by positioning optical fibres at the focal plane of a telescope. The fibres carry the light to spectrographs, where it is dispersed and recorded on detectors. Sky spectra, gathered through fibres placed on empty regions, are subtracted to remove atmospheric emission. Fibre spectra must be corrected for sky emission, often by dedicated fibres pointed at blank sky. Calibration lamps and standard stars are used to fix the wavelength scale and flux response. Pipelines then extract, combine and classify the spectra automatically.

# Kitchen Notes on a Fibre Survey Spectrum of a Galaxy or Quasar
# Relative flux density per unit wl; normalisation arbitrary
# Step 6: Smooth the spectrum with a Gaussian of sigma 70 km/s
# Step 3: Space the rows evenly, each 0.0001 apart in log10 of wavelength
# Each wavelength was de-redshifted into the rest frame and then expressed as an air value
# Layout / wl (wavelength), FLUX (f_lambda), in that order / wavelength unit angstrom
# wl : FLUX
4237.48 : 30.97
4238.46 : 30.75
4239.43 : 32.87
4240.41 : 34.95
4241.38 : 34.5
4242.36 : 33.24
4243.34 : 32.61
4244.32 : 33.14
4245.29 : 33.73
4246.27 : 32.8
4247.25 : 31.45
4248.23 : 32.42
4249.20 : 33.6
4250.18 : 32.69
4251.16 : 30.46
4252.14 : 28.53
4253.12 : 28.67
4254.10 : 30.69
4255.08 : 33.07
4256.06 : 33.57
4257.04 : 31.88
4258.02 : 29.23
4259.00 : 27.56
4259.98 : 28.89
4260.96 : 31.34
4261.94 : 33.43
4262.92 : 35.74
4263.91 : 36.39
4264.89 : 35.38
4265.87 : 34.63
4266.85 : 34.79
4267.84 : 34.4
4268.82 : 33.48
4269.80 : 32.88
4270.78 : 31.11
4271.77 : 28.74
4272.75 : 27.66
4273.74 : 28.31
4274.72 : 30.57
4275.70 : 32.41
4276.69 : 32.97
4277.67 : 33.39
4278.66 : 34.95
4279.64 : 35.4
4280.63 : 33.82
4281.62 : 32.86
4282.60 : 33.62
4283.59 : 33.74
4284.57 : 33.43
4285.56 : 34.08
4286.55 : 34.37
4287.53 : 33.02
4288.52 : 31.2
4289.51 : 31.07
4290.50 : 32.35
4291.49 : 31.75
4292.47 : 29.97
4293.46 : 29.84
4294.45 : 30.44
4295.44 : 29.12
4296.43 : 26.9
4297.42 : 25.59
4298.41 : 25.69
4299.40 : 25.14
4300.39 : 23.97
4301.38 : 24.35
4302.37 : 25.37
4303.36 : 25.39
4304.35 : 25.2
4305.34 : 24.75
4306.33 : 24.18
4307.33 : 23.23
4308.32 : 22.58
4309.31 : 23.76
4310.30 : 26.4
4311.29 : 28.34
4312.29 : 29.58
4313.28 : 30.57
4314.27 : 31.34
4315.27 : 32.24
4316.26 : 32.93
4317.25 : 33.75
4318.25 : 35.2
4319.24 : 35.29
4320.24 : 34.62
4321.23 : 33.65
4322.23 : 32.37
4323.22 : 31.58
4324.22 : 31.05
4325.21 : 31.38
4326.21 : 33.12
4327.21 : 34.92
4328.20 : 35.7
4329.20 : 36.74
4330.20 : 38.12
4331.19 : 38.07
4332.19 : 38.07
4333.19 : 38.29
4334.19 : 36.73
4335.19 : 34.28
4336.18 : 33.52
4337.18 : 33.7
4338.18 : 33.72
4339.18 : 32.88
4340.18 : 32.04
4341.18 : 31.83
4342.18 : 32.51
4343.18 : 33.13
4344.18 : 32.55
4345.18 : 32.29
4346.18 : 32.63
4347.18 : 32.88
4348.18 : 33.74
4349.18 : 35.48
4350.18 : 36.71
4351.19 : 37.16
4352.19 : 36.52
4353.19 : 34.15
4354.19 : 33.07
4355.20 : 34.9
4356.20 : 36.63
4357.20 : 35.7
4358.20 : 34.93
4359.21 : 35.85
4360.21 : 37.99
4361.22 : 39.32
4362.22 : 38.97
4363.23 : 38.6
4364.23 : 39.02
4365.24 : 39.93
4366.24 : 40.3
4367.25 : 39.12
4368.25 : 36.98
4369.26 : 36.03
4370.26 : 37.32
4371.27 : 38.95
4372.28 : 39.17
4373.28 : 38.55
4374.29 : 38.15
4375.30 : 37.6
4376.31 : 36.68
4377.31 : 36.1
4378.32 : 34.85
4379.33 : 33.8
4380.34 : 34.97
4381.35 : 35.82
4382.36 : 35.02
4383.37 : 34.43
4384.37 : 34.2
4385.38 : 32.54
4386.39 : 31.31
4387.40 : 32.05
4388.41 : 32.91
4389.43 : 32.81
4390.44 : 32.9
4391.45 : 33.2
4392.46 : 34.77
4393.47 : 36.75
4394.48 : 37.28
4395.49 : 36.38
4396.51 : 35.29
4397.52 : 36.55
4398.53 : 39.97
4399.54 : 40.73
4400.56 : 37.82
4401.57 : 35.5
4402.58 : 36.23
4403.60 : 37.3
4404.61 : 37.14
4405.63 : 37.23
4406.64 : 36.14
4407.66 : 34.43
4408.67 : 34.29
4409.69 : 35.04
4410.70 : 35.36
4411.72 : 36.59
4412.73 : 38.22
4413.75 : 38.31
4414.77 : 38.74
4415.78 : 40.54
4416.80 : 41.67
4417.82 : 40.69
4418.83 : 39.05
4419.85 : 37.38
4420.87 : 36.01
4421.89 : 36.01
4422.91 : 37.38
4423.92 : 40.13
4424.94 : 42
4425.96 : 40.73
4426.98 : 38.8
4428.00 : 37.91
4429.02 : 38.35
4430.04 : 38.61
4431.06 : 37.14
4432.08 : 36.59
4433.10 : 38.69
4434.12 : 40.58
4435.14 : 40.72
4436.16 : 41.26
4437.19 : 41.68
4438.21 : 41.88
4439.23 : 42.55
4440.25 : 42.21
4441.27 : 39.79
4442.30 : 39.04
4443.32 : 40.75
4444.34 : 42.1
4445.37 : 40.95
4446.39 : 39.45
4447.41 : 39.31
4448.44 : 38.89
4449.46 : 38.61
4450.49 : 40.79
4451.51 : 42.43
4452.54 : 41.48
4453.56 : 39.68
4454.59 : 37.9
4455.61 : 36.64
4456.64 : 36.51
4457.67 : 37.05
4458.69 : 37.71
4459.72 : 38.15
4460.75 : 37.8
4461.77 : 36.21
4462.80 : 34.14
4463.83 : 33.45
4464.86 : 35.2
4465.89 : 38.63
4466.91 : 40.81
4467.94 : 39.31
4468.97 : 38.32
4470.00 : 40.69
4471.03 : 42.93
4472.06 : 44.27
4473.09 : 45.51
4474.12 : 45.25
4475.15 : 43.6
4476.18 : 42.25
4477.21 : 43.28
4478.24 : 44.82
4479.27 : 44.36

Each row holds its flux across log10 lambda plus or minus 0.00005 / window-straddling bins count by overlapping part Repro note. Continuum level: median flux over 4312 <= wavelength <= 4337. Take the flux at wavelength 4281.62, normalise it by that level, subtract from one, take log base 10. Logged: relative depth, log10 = -1.58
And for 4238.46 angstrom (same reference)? -1.05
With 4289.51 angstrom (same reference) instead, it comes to -1.10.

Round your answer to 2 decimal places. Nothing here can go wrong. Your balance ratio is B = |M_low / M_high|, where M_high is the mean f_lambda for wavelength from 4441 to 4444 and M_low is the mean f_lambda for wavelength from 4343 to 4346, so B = 0.82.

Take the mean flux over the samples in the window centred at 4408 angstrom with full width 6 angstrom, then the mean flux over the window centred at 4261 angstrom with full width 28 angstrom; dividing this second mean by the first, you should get 0.90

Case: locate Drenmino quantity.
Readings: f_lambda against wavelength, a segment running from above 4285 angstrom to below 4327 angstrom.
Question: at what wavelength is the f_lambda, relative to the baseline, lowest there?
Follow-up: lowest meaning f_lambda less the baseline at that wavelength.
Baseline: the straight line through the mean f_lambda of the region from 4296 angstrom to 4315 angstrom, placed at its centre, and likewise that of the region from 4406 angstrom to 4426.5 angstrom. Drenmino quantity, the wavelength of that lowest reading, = 4308.32 angstrom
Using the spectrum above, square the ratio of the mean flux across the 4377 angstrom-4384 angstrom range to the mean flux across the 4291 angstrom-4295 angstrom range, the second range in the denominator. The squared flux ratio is 1.3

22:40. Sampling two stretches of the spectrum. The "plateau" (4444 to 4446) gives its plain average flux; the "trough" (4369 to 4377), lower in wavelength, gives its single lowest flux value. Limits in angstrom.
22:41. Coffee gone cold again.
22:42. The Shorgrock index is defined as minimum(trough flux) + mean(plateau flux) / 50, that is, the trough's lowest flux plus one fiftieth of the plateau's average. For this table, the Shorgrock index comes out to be 37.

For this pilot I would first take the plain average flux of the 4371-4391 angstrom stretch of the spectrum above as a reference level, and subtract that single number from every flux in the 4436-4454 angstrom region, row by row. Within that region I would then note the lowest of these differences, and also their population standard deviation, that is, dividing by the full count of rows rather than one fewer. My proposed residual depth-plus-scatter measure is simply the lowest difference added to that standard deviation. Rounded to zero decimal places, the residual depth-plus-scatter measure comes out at 5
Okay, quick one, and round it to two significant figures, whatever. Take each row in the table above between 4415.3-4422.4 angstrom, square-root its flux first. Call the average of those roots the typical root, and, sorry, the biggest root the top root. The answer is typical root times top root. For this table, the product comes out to 40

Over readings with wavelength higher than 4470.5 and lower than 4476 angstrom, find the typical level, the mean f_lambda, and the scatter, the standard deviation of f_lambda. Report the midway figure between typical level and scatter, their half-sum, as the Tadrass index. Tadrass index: 22.6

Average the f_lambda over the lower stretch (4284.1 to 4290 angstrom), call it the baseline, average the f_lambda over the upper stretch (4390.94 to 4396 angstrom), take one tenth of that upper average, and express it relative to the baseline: 0.109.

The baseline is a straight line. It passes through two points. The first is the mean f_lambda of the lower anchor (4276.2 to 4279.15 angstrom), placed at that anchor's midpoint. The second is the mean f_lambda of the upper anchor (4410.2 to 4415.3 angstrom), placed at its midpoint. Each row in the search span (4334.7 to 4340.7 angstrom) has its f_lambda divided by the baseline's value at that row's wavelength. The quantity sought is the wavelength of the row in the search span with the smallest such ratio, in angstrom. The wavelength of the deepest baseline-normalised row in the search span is 4340.18 angstrom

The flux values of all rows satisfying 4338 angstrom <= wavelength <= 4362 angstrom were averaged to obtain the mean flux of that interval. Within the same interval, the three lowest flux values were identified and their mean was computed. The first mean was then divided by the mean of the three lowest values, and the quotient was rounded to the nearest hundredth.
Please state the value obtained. 1.08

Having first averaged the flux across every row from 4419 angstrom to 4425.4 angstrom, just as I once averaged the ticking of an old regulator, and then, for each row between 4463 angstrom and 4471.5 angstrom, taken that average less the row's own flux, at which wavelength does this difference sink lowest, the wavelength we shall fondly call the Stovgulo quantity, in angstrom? 4471.03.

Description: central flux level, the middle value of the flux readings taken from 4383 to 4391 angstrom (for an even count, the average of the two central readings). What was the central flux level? 32.9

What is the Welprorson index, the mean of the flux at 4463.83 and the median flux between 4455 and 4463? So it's 35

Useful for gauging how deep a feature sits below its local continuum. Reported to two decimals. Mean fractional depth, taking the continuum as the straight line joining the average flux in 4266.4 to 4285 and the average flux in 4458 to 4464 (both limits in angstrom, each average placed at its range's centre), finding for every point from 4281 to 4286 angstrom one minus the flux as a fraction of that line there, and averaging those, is -0.03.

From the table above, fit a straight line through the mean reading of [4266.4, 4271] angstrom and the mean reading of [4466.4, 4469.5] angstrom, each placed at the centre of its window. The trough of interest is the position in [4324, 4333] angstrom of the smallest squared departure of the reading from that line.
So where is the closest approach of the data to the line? 4327.21 angstrom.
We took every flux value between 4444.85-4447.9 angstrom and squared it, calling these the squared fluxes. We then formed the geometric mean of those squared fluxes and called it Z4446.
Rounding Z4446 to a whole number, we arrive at 1592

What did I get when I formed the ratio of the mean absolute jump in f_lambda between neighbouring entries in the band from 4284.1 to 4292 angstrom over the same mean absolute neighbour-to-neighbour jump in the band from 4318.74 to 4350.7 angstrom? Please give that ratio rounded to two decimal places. 1.08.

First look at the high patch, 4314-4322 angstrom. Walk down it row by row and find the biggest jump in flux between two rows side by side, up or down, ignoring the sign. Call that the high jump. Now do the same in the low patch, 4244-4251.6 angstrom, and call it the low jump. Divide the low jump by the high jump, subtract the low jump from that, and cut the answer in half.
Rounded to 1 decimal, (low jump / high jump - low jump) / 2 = -0.3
